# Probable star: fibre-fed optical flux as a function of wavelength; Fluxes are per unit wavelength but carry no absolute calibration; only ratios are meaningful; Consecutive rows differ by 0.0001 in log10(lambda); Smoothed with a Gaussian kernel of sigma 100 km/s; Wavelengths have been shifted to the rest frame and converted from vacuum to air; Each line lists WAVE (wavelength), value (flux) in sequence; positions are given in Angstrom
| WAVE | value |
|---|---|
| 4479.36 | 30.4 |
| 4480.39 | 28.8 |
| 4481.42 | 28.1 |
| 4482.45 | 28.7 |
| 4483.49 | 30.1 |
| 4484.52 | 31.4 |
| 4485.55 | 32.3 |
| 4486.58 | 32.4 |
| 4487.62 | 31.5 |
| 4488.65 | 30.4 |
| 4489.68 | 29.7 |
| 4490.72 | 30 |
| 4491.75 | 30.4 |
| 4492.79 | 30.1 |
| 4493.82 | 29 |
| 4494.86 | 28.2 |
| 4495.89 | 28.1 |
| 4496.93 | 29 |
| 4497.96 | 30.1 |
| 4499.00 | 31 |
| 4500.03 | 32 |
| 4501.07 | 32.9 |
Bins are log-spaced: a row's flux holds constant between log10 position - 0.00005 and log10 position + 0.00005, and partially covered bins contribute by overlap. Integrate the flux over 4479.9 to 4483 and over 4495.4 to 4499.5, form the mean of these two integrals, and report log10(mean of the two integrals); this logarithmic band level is 2.02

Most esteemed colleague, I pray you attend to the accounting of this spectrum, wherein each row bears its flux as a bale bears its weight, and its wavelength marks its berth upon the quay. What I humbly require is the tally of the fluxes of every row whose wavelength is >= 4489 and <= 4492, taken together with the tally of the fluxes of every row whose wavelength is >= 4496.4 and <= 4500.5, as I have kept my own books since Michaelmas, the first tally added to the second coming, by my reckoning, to 212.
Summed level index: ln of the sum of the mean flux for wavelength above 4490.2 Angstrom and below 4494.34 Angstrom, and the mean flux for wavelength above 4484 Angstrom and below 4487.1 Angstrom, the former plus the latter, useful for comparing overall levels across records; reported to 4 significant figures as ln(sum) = 4.126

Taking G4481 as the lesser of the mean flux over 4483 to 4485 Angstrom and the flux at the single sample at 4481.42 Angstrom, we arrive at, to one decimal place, 28.1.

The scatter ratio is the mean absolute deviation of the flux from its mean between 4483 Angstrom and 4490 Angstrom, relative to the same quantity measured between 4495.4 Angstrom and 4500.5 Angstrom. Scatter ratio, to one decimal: 0.8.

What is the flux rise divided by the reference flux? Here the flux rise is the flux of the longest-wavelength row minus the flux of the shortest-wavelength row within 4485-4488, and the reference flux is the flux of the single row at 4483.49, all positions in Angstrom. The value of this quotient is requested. -0.03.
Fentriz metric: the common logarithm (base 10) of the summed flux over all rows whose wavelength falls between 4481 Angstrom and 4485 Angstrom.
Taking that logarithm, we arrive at 2.07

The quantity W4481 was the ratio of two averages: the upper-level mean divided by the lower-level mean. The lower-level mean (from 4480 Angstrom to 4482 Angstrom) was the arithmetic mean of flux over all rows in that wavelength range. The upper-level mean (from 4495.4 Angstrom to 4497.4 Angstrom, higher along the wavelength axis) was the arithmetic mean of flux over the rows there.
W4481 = 1.00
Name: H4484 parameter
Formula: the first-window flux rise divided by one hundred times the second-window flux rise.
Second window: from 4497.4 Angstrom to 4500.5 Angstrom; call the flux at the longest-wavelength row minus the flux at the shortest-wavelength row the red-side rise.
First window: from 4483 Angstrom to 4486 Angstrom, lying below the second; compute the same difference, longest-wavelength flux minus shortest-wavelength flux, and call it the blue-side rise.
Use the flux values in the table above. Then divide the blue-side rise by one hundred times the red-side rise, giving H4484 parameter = 0.012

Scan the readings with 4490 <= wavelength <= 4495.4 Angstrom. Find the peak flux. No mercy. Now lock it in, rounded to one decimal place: 30.4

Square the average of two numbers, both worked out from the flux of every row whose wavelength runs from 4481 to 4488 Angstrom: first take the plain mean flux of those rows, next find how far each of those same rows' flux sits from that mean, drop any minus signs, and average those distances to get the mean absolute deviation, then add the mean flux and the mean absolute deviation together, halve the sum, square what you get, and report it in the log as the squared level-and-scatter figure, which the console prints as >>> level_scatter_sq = 257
